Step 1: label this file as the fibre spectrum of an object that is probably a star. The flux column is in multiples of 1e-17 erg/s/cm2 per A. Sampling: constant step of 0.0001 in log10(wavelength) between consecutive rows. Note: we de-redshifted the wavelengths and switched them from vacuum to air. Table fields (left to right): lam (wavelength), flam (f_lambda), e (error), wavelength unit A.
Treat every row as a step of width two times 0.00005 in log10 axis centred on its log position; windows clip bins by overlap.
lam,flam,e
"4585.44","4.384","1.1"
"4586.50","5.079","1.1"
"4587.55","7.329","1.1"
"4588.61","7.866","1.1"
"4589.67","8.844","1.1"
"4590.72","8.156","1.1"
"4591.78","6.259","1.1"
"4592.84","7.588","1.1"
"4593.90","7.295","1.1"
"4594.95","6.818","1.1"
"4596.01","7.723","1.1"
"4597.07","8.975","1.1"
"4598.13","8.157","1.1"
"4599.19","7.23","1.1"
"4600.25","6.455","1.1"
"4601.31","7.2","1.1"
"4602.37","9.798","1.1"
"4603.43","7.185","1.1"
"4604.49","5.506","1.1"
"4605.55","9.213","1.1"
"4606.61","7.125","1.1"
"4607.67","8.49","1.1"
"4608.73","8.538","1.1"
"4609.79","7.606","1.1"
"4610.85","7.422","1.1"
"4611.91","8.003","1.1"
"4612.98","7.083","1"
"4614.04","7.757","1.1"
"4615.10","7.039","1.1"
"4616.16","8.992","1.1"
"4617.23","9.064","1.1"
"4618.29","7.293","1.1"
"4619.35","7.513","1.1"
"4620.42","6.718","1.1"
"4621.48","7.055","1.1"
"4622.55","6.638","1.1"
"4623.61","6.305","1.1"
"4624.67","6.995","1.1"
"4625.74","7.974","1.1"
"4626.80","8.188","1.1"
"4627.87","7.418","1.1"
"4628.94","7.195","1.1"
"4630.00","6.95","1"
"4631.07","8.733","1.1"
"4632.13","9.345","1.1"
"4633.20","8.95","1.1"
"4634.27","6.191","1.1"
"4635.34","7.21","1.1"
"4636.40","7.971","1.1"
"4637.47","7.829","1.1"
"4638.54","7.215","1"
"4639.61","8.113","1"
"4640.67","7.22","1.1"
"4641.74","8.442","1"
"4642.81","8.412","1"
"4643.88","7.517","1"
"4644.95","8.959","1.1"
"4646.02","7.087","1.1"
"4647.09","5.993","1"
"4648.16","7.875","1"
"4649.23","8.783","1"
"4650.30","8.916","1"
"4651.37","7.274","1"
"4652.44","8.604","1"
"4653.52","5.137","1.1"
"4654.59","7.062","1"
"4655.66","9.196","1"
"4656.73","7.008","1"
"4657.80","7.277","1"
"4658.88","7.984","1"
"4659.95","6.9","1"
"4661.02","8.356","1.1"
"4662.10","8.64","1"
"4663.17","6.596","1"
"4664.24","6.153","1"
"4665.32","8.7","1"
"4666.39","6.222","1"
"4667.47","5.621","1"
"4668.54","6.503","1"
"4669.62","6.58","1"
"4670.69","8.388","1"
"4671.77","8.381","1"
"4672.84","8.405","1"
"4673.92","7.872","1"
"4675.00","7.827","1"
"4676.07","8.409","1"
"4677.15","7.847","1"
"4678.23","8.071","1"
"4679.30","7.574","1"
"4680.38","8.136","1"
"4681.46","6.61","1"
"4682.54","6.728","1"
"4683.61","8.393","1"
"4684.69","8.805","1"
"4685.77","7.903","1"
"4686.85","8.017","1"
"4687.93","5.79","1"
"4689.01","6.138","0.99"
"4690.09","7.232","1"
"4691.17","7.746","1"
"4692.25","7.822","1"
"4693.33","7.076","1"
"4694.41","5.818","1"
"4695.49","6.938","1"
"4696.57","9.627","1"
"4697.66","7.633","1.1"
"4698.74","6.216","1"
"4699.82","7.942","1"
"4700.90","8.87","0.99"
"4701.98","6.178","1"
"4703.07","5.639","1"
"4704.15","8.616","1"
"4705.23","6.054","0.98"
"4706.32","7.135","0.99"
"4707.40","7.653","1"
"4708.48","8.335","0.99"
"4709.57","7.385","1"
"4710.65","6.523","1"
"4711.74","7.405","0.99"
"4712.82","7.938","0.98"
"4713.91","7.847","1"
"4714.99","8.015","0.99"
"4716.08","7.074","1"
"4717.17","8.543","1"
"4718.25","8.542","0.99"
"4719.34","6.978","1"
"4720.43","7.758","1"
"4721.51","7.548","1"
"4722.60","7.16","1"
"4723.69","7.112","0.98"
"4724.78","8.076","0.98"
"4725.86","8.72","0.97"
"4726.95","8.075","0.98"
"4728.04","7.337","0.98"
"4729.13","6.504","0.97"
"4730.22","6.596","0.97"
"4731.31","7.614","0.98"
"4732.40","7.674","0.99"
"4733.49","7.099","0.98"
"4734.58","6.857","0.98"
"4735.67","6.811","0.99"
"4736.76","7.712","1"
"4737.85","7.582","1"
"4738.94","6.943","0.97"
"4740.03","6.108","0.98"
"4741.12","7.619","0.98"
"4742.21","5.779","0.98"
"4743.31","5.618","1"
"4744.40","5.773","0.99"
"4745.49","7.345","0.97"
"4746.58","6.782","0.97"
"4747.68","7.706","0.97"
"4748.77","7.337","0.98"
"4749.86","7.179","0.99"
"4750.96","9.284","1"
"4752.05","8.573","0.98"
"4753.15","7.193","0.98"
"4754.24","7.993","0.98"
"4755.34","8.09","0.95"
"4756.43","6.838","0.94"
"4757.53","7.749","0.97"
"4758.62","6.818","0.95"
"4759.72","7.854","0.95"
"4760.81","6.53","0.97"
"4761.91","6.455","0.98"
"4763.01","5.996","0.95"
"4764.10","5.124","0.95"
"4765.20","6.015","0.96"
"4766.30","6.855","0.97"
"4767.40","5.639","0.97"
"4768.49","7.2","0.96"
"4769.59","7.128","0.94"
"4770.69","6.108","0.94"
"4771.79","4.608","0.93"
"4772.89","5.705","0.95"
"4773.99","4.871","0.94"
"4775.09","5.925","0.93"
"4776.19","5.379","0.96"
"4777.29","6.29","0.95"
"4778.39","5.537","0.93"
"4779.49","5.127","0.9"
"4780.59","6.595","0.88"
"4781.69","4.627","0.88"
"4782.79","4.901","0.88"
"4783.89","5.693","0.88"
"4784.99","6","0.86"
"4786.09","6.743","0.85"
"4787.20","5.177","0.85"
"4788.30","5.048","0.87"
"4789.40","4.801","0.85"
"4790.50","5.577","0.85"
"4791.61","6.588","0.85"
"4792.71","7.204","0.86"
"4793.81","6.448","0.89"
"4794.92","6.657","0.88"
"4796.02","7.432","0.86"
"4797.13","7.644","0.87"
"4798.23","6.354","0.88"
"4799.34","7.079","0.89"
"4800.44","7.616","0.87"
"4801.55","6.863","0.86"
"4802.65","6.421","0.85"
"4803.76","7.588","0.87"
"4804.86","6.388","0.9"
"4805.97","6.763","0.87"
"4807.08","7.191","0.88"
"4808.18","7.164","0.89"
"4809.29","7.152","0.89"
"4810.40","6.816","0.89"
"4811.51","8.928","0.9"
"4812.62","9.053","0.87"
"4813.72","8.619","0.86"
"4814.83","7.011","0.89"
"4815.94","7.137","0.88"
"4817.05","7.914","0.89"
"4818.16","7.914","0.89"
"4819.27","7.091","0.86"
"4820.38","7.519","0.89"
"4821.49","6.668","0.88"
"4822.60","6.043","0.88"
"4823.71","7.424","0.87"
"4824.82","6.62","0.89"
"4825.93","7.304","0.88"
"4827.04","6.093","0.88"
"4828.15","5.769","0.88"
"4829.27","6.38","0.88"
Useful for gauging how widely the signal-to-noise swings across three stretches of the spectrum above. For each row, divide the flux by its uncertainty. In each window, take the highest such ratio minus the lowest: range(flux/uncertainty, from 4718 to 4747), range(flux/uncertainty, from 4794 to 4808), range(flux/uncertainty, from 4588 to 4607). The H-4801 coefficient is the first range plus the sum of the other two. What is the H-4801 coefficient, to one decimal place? 9.0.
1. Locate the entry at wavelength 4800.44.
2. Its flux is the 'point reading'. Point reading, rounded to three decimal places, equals 7.616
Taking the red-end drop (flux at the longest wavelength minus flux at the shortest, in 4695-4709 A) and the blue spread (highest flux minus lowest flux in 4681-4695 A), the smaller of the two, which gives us 1.4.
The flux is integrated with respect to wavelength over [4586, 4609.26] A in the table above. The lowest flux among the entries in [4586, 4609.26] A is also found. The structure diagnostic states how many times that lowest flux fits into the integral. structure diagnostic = 35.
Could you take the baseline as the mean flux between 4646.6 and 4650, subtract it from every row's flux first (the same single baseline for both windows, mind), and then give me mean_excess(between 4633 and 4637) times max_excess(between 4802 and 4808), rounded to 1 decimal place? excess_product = 0.0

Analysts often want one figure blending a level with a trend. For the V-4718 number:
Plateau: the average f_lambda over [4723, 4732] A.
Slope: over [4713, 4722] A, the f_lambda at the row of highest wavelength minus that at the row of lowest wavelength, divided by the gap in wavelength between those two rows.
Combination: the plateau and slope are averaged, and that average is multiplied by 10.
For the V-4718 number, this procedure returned 37.3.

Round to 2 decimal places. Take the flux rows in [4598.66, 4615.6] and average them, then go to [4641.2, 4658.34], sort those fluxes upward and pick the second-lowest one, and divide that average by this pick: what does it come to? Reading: 1.27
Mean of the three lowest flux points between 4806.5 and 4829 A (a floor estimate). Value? 5.97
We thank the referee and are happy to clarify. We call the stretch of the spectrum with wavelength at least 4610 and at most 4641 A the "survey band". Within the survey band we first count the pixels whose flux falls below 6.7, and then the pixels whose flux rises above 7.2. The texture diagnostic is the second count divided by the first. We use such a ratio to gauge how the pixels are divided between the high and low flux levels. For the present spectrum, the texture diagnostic 6.3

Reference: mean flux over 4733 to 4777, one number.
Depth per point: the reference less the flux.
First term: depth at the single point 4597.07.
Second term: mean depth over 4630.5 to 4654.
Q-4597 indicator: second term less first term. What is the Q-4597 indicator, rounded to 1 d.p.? 1.2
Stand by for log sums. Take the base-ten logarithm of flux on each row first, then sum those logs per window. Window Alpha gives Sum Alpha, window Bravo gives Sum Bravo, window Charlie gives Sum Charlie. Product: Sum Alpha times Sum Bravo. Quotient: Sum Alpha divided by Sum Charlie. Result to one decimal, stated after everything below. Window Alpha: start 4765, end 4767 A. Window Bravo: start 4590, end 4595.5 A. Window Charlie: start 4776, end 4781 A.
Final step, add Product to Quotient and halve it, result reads 3.7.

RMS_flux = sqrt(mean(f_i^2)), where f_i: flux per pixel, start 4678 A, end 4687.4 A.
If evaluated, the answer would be 7.83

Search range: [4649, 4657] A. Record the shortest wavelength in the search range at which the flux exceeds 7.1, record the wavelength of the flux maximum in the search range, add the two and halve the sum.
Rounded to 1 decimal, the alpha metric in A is 4652.4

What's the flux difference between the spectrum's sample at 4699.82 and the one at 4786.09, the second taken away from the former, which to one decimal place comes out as 1.2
